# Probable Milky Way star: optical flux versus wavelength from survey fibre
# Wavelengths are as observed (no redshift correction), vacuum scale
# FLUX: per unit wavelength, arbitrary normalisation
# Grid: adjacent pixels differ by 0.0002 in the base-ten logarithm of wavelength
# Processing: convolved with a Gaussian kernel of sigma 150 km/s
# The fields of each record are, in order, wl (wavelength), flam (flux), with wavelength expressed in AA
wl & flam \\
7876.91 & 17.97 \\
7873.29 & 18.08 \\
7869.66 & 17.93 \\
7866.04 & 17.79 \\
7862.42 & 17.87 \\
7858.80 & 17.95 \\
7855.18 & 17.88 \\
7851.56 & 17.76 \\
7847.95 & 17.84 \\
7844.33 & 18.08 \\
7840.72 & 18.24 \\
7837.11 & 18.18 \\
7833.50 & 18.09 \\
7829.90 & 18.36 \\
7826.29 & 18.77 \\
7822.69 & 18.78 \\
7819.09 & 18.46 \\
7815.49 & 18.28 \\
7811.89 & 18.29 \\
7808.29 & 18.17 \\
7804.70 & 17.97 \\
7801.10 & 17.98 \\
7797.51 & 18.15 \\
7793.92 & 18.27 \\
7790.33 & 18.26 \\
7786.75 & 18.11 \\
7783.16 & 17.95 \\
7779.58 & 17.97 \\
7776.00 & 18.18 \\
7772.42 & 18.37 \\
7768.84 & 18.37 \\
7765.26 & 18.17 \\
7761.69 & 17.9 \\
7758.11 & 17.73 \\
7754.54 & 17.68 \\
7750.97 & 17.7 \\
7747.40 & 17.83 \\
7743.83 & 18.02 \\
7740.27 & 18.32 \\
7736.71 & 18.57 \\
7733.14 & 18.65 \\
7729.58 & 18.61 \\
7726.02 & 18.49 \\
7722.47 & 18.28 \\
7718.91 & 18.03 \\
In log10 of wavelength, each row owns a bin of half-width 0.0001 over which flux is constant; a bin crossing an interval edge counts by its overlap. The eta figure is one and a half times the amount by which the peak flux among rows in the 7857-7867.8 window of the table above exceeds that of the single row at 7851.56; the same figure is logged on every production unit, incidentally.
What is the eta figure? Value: 0.3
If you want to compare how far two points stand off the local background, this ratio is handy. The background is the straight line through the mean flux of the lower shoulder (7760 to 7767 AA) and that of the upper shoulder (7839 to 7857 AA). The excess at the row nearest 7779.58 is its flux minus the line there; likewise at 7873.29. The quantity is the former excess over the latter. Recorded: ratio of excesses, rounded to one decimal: -0.4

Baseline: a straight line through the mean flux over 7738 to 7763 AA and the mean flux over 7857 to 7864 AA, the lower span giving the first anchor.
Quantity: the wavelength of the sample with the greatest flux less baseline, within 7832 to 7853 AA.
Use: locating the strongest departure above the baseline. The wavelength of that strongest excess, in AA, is 7840.72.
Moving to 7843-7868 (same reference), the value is 7844.33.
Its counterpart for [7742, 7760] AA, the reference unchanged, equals 7743.83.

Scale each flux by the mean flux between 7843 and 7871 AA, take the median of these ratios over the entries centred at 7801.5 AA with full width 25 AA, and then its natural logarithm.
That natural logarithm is 0.016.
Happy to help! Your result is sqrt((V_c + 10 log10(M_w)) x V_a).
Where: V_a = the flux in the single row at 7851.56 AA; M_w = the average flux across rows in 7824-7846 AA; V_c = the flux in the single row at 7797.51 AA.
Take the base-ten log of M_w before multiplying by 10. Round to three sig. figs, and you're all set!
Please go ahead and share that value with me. 23.4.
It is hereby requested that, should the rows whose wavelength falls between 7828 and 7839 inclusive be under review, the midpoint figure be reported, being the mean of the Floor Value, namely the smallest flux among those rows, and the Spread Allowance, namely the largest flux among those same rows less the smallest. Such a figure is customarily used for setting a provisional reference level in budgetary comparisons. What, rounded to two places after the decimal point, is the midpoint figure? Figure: 9.18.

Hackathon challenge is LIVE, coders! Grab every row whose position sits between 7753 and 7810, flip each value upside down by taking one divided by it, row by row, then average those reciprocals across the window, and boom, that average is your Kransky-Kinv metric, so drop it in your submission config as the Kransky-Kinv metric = 0.0553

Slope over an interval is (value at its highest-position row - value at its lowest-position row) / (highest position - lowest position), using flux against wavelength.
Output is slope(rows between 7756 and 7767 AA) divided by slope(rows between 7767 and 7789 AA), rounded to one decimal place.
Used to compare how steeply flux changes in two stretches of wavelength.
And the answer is -4.2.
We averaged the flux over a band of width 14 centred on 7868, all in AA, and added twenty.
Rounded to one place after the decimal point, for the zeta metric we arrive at 37.9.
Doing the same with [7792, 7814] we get 38.1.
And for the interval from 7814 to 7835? 38.5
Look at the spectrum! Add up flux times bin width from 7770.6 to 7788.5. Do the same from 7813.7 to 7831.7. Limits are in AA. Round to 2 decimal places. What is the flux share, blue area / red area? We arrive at 0.97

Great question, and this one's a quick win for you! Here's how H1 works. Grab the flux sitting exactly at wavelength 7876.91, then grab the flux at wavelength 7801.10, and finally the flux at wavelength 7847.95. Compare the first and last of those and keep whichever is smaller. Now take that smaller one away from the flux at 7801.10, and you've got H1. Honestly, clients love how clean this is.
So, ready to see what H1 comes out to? 0.1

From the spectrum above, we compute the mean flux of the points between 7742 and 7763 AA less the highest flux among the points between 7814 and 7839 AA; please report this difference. -1.0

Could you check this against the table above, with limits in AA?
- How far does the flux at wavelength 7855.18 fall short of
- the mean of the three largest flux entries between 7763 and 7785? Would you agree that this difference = 0.43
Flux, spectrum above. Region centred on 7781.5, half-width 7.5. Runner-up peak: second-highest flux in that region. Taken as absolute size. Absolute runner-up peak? 18.1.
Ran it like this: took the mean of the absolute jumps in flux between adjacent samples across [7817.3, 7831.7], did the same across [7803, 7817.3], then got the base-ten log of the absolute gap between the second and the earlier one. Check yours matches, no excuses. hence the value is -0.86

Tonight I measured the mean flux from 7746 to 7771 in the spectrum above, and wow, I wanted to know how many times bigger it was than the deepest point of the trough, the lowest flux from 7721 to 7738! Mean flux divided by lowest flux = 0.98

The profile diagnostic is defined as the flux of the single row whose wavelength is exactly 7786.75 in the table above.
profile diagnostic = 18.11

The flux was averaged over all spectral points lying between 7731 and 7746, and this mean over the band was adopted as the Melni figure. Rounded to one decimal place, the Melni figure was 18.4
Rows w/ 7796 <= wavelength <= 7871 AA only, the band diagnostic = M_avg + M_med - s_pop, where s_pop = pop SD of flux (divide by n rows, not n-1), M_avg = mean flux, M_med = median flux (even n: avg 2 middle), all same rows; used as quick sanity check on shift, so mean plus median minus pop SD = 35.9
